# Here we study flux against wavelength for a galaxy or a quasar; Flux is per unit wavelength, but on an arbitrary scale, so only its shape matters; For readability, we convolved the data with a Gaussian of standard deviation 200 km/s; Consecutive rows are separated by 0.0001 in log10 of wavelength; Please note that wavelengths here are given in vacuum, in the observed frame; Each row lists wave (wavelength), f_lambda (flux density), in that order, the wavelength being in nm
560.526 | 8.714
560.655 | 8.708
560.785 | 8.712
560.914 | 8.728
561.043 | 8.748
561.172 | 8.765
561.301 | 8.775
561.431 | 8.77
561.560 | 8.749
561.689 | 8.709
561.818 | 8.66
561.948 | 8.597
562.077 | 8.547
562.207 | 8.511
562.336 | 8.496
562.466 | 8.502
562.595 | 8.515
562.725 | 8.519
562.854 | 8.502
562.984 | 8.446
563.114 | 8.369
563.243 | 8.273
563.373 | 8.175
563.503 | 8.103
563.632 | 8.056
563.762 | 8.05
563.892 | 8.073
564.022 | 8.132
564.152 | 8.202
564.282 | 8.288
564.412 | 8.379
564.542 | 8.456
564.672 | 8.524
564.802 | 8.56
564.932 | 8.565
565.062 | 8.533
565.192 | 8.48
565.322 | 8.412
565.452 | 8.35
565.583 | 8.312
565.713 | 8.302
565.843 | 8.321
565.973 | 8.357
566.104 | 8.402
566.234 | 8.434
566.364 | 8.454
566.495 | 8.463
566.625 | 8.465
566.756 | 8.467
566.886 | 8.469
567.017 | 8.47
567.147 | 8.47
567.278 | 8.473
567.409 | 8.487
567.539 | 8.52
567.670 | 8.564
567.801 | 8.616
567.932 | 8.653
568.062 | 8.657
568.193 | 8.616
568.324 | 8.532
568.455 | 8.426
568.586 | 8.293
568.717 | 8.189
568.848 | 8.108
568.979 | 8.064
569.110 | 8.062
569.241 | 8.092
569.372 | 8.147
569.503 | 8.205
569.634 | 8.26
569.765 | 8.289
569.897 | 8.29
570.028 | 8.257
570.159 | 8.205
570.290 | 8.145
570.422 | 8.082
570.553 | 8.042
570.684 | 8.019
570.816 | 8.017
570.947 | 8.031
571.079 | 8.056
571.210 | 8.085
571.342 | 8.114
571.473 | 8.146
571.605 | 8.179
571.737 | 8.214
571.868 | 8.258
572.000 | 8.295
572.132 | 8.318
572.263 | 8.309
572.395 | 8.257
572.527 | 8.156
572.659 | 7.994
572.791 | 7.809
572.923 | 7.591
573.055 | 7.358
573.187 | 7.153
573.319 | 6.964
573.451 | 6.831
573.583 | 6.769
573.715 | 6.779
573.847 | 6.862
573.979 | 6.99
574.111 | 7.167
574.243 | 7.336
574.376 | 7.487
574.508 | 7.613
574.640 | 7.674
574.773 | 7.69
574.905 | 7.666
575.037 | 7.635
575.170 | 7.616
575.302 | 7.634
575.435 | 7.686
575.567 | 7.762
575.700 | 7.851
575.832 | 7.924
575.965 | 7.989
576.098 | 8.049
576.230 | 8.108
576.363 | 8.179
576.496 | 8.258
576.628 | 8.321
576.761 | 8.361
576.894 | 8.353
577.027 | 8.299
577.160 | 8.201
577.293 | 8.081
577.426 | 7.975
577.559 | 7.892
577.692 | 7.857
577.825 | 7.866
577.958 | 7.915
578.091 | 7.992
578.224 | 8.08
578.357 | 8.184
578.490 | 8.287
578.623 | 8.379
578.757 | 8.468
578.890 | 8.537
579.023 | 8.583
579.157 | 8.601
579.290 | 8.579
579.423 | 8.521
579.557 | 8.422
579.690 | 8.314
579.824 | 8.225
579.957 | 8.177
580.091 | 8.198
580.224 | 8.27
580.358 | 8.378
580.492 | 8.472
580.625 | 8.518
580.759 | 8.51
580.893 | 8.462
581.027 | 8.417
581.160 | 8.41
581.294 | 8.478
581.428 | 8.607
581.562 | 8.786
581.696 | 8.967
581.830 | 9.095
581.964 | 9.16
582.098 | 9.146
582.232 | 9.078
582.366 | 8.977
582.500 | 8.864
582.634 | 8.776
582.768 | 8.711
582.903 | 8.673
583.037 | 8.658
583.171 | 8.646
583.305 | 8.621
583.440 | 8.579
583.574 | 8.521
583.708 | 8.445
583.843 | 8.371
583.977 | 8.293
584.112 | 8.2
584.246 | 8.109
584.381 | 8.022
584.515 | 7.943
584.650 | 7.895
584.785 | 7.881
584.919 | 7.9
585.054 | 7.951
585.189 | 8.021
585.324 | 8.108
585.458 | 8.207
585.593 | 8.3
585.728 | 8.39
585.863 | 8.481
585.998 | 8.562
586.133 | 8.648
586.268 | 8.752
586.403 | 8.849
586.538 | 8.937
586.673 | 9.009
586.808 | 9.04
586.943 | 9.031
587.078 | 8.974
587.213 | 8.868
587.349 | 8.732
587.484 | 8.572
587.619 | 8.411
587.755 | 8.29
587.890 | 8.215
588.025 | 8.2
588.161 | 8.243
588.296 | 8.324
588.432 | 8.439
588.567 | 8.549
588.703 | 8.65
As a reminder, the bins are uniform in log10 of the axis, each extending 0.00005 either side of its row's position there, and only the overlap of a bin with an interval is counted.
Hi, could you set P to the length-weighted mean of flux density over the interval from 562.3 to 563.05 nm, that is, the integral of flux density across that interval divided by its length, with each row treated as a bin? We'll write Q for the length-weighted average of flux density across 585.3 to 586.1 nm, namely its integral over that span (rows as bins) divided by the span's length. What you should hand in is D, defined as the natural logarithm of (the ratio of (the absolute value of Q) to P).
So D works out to -0.014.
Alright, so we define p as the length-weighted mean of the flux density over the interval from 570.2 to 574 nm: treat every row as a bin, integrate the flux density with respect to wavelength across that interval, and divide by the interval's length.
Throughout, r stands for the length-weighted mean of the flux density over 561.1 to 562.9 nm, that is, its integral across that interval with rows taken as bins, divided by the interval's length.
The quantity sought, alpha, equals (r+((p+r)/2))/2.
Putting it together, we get 8.41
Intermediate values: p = 7.8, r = 8.6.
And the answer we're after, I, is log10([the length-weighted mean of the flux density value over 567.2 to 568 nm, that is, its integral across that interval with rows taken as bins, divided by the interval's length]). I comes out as 0.93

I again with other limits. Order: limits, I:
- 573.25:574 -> 0.84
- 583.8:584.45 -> 0.91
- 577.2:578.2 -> 0.90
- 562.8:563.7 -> 0.92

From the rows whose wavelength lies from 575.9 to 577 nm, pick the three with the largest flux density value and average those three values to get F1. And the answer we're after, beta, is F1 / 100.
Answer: 0.083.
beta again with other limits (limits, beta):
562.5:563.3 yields 0.085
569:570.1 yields 0.083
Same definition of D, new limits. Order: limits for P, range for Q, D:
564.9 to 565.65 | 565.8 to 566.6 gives -0.003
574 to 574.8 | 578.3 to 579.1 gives 0.121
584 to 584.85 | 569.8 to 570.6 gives 0.019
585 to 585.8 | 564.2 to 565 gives 0.035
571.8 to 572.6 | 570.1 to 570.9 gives -0.022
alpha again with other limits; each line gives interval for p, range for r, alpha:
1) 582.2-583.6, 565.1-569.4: 8.48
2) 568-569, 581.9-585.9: 8.41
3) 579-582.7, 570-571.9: 8.24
